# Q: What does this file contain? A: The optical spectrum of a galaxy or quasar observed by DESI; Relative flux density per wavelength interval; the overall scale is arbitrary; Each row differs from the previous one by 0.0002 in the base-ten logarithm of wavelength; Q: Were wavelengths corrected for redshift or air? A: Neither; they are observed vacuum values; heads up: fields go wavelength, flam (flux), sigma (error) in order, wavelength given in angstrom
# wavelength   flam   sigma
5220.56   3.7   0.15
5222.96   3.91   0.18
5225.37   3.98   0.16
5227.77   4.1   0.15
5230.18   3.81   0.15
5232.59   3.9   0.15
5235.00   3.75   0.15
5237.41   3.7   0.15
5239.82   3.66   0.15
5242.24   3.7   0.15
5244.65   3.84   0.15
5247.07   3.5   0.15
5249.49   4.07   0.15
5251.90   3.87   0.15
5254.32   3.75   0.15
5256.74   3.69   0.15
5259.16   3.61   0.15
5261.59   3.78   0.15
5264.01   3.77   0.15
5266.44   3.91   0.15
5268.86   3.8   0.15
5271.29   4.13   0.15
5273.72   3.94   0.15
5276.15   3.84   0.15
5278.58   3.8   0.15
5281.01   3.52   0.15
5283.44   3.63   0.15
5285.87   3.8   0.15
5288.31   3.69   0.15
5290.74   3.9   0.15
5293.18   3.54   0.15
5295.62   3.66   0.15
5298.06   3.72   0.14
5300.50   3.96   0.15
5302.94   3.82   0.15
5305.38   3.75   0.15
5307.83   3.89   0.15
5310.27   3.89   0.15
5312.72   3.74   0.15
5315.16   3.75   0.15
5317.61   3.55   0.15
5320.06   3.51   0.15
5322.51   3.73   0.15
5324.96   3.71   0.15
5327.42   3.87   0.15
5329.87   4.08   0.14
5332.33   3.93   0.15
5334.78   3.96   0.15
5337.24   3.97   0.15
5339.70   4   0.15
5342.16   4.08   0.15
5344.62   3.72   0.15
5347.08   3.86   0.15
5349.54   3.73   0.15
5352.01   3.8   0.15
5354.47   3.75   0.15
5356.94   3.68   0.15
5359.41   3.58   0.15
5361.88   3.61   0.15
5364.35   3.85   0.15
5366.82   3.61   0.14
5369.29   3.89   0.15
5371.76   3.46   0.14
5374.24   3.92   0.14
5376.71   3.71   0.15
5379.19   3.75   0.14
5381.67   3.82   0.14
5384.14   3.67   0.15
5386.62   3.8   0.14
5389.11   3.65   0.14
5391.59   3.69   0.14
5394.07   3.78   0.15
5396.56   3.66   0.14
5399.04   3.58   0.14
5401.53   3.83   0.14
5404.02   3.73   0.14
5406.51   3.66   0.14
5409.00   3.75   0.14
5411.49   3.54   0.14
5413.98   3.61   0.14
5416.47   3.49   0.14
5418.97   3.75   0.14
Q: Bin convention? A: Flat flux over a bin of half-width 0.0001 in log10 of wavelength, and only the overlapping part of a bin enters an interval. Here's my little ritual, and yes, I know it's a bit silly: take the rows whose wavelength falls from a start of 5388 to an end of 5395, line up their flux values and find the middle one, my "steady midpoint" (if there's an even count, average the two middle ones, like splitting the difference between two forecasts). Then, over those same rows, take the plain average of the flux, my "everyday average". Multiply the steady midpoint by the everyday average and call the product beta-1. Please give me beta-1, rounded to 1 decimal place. 13.7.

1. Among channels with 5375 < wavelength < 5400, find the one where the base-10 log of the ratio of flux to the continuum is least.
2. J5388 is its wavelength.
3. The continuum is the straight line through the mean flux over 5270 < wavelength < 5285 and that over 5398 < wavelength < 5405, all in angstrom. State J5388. 5399.04 angstrom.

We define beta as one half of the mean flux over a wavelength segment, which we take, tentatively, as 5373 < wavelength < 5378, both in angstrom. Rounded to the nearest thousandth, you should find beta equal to 1.907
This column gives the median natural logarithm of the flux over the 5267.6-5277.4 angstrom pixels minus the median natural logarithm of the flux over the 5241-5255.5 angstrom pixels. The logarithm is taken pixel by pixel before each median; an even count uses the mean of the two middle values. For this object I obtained 0.02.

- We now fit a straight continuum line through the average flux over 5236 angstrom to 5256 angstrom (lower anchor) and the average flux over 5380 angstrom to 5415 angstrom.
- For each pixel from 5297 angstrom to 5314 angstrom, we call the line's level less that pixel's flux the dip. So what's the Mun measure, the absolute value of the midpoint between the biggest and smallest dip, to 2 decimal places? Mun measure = 0.10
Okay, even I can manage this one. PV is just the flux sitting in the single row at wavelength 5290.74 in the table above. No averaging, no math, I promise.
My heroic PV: 3.9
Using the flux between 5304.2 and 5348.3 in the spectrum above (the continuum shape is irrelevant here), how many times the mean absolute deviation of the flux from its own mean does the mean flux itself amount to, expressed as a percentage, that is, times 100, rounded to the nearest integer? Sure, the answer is 2869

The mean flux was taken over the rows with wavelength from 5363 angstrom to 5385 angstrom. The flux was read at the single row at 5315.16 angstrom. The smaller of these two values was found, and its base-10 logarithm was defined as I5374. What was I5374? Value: 0.573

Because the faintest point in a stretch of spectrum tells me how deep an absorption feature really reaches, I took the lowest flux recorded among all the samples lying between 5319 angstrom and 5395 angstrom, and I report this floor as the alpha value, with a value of 3.46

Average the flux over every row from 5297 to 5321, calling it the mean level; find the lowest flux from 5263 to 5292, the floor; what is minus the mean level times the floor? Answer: -13.2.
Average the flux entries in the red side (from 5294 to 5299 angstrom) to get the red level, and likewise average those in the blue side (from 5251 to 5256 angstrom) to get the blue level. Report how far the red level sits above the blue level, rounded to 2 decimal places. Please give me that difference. -0.12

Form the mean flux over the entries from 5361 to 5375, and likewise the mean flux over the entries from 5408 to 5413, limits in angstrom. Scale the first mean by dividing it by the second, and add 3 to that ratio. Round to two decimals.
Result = 4.02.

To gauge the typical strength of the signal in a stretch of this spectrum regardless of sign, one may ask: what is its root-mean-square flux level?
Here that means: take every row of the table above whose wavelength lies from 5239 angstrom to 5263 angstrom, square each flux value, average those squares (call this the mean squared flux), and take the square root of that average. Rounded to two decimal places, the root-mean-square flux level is 3.75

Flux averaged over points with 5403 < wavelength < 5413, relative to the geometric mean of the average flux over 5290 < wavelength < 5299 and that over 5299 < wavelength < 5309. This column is 0.97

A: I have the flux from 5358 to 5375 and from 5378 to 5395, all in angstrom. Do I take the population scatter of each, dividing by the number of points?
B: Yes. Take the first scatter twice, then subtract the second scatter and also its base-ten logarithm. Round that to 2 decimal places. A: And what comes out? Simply 1.48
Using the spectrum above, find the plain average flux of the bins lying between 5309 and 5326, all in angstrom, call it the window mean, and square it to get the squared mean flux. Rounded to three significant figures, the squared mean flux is 13.7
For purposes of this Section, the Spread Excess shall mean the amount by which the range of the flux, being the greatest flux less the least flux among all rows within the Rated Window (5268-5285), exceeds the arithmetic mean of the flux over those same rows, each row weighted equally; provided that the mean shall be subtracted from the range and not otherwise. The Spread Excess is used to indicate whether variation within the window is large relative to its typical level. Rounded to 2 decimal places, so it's -3.20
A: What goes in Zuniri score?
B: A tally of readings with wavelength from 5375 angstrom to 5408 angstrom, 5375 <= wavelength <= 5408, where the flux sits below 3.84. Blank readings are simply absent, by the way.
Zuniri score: 13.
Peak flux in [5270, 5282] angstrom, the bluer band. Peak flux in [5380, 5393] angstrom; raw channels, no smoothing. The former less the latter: 0.31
